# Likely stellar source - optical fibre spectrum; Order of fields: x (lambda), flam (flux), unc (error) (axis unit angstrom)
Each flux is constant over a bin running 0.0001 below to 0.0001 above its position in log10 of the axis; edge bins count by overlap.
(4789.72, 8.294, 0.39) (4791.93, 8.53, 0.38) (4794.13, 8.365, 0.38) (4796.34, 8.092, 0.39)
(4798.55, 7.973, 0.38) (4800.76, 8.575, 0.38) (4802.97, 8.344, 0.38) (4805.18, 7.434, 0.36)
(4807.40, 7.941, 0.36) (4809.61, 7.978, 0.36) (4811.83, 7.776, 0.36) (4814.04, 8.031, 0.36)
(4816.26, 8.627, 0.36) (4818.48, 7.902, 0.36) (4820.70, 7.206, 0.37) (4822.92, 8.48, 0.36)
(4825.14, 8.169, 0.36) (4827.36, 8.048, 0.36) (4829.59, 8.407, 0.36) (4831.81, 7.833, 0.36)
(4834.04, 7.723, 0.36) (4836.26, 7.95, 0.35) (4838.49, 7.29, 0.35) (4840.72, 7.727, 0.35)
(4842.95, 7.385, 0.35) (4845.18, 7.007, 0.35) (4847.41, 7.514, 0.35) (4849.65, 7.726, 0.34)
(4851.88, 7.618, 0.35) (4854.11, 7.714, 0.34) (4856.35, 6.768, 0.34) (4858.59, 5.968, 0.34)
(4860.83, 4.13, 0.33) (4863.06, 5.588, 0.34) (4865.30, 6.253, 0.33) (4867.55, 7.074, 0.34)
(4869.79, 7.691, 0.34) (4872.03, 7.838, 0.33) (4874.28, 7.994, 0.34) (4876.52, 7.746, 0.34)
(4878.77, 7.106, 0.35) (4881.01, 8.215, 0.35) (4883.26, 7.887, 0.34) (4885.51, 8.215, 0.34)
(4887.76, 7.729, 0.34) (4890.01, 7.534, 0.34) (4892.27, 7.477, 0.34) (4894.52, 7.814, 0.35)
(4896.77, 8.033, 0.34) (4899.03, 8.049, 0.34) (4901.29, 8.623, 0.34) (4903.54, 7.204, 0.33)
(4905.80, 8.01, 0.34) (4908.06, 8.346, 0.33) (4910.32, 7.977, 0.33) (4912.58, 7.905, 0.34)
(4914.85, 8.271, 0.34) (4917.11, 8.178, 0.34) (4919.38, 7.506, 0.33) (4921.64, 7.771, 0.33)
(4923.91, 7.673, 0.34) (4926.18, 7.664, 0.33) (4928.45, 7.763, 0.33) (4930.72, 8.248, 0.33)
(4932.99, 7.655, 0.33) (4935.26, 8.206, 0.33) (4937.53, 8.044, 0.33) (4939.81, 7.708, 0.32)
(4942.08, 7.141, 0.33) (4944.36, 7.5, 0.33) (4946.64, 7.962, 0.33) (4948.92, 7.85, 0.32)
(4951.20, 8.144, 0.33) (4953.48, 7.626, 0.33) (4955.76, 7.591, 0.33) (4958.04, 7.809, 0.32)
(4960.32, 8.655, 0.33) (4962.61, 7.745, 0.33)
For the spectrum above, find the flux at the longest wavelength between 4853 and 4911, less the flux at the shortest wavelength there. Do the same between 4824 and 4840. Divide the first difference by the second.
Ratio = 0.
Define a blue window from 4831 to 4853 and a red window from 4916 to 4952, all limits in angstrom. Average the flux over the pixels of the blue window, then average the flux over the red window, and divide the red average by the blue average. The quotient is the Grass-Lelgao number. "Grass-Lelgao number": 1.03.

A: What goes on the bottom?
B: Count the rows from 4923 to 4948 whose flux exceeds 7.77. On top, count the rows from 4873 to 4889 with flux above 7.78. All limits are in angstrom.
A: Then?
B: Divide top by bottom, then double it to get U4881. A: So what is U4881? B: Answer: 2.0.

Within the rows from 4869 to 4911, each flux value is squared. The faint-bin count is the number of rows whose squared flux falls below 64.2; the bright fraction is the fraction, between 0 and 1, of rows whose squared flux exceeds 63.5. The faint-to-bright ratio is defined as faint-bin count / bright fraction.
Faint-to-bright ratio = 27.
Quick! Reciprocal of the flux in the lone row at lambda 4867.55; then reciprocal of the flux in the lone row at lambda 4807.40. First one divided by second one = 1.12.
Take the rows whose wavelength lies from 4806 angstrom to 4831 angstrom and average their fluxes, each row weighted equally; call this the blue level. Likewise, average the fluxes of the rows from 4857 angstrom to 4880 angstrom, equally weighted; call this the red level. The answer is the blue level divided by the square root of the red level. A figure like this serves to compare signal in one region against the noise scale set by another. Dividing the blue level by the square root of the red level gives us 3.10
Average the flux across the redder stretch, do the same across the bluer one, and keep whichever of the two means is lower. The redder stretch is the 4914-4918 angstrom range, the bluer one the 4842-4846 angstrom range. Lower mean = 7.20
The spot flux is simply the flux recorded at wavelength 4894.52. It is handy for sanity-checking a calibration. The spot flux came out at 7.814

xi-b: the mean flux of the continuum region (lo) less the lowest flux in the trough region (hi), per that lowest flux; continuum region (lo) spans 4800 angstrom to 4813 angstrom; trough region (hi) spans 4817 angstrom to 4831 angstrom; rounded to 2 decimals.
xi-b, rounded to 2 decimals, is 0.11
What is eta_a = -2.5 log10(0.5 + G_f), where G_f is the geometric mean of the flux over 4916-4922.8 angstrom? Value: -2.30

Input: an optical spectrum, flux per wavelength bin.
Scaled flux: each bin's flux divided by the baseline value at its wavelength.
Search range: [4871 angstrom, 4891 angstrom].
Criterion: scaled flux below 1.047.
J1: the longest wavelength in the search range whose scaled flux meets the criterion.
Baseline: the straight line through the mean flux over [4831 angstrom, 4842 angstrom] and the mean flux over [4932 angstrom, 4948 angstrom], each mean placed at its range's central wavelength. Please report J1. 4890.01 angstrom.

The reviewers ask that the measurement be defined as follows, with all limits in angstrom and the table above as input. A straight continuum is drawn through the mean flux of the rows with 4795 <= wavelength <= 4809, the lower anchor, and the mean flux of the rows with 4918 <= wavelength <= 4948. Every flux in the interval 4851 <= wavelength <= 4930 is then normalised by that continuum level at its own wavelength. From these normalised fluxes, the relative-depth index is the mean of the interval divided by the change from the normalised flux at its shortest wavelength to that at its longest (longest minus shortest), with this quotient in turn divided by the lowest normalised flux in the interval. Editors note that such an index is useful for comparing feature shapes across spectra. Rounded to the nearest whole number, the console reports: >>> 45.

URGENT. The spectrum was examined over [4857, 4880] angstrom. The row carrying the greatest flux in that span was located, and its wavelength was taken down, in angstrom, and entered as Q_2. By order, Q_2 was 4874.28 angstrom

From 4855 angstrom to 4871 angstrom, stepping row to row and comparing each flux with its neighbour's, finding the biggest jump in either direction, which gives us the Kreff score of 1.84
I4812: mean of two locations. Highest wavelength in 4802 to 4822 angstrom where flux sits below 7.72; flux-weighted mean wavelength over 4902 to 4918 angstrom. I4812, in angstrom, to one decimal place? 4865.6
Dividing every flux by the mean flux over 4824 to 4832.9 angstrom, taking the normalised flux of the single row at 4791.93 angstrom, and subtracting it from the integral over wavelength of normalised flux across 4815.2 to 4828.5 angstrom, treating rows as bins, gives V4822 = 12.2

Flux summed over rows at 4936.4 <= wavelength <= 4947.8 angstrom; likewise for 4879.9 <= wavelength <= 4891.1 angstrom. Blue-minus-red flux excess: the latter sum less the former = 1.2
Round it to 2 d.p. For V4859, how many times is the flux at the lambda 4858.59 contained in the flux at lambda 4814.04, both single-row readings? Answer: 1.35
